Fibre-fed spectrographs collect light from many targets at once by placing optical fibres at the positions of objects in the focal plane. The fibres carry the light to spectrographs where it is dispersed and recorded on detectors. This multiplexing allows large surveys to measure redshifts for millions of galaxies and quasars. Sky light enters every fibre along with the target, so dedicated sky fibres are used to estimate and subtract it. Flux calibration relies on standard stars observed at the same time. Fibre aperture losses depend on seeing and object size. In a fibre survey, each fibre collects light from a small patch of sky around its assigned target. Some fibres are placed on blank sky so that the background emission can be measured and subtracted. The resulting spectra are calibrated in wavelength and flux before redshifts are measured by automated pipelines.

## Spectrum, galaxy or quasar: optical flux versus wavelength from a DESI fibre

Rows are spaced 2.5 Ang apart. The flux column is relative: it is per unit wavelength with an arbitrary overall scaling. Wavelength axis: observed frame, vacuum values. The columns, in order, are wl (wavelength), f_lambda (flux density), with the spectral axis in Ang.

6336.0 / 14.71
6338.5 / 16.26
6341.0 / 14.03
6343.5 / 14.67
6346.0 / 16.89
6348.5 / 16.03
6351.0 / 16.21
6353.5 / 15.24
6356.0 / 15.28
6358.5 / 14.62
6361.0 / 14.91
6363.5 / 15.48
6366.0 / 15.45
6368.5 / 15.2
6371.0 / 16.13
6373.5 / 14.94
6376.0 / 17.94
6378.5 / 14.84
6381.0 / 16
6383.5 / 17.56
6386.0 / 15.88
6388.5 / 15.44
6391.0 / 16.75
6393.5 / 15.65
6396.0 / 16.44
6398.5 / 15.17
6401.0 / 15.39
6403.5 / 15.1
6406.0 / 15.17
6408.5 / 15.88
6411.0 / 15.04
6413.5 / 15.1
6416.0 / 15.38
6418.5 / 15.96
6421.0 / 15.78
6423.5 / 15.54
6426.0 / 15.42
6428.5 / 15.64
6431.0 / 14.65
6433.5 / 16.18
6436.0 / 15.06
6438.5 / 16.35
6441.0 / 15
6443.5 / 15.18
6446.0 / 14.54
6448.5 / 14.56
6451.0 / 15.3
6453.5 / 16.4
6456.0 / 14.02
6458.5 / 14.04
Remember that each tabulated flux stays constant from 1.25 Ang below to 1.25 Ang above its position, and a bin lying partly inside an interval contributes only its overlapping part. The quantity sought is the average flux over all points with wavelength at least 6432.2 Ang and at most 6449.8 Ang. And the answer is 15.3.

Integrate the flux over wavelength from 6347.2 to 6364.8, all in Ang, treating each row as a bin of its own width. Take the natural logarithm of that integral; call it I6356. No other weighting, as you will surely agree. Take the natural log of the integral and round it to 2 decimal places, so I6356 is 5.60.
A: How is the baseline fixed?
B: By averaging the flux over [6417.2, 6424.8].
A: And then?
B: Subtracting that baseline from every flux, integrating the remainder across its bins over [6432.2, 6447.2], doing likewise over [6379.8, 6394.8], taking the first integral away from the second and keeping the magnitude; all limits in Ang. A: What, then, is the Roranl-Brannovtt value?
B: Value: 12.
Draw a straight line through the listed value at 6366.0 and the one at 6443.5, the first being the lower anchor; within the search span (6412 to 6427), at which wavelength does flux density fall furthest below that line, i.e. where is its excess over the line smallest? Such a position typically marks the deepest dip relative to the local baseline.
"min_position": 6413.5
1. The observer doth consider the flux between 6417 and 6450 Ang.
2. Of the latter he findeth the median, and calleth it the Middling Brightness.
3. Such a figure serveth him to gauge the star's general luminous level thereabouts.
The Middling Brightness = 15.4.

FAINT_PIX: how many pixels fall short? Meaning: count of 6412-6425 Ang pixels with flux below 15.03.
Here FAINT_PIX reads 0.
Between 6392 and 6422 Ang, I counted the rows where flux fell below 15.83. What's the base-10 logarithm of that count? 0.95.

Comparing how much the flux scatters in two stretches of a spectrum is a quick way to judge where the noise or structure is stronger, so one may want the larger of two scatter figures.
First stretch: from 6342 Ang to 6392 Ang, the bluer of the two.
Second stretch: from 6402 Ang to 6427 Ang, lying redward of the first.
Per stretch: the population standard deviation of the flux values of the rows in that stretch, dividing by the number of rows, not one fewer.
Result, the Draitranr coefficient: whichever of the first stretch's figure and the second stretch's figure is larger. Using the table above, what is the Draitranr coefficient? 0.91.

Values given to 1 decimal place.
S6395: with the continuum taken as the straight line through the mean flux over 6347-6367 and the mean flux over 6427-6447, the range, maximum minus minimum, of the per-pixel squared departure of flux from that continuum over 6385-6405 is 1.9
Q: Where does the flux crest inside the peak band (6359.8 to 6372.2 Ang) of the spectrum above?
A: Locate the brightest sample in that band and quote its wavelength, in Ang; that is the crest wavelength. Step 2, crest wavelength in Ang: 6371.0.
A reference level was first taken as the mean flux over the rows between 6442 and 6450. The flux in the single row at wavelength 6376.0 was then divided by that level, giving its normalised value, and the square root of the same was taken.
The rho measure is 1.10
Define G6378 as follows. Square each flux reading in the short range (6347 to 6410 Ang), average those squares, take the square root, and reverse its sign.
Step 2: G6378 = -15.7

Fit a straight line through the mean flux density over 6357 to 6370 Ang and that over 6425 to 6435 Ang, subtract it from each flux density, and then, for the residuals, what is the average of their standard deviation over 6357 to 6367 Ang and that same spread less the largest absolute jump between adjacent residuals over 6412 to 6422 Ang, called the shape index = 0.1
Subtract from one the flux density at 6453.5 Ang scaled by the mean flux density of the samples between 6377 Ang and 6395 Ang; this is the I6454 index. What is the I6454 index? -0.02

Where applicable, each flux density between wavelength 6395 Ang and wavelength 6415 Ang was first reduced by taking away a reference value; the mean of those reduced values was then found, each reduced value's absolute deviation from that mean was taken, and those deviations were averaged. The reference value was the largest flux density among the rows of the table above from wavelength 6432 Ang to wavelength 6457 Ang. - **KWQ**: 0.37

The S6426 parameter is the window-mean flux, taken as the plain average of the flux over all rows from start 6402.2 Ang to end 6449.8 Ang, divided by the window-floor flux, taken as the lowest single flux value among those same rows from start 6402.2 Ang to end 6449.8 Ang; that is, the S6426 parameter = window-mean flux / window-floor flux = 1.06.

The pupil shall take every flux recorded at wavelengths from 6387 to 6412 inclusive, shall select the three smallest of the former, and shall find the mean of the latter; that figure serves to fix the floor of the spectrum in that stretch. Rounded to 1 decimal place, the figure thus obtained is 15.1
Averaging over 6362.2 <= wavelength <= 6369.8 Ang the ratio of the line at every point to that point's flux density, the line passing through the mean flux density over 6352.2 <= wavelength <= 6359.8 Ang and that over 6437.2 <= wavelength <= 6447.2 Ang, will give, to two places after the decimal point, 0.98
